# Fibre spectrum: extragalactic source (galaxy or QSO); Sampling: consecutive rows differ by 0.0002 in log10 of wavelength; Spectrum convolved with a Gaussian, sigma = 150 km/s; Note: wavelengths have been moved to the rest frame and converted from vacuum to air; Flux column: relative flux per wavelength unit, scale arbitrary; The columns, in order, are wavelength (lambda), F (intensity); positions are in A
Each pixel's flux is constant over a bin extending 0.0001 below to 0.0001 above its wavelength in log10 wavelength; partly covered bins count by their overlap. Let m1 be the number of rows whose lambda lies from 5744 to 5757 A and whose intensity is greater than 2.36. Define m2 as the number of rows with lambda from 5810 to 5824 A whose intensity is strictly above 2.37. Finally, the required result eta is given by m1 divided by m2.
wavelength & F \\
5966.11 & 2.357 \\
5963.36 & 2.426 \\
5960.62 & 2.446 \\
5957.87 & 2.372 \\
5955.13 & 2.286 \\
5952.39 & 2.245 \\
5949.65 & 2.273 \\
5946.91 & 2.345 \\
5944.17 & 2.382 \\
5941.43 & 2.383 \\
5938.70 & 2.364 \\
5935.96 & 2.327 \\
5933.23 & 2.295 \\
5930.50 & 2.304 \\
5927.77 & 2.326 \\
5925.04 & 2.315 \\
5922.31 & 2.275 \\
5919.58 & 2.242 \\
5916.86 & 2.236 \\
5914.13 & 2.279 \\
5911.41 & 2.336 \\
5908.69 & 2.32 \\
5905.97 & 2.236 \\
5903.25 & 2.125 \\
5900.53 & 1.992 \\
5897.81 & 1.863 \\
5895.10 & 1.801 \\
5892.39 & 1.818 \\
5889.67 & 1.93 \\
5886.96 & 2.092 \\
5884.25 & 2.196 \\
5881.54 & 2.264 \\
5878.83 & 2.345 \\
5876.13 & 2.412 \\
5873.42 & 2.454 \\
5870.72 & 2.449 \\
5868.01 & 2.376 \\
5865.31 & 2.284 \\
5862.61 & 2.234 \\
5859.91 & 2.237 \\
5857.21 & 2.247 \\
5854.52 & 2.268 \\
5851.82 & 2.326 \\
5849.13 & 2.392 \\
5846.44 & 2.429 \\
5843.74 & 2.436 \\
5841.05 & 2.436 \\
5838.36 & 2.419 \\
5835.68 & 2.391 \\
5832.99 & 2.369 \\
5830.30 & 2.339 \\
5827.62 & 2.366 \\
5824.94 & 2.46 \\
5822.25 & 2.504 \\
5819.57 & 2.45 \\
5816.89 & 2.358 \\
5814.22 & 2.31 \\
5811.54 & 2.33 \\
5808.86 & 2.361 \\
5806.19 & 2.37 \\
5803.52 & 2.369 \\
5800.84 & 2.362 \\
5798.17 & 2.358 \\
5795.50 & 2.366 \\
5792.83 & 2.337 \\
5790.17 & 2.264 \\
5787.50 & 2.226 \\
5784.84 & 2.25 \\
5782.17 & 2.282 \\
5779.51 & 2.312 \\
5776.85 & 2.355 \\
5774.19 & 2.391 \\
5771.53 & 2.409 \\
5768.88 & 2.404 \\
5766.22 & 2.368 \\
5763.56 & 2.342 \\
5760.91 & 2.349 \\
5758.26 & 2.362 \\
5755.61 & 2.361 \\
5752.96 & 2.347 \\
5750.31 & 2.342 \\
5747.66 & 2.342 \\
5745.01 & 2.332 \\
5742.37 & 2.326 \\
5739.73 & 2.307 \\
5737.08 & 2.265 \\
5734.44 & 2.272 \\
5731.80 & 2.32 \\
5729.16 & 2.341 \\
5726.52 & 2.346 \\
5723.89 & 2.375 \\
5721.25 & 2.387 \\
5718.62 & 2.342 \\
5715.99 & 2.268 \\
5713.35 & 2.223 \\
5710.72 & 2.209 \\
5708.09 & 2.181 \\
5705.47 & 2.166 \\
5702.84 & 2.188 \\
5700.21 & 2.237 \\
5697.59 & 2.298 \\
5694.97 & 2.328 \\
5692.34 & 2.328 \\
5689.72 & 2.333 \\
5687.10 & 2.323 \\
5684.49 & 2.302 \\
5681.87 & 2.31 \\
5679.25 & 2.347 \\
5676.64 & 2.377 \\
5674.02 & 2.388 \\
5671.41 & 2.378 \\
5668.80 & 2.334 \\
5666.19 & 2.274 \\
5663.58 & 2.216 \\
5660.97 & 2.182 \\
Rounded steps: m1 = 1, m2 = 2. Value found 0.5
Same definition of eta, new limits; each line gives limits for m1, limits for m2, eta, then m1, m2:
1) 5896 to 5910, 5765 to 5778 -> 0.0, 0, 3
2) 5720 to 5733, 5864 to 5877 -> 0.5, 2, 4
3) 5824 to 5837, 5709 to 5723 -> 4.0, 4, 1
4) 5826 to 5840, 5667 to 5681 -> 1.3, 4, 3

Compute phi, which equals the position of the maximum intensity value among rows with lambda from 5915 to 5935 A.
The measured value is 5927.77 A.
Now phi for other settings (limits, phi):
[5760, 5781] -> 5771.53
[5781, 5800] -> 5795.50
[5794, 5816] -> 5806.19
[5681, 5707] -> 5689.72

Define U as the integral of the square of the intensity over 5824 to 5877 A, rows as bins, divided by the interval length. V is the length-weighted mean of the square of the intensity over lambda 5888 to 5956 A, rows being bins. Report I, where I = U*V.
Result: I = 27.6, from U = 5.6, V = 4.92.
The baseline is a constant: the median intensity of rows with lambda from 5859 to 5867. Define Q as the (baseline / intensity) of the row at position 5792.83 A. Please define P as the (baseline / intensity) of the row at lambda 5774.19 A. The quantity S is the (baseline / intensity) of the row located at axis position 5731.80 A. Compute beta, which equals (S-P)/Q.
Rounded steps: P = 0.936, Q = 0.957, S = 0.964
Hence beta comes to 0.03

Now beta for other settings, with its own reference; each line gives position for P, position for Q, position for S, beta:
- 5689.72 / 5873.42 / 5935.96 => 0.00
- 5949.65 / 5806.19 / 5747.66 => -0.03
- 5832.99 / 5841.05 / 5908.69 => 0.02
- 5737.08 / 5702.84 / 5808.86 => -0.04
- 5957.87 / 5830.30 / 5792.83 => 0.01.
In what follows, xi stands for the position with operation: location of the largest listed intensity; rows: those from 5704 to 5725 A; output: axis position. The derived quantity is 5721.25 A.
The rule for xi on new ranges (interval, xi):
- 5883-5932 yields 5911.41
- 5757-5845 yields 5822.25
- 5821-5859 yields 5822.25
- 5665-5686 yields 5674.02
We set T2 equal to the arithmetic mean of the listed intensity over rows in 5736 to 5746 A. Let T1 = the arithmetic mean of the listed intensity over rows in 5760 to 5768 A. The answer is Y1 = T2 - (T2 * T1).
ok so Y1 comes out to -3.12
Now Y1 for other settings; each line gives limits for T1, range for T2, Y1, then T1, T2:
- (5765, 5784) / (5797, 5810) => -3.22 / 2.36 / 2.36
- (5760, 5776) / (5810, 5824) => -3.29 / 2.38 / 2.39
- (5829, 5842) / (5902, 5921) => -3.13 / 2.39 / 2.25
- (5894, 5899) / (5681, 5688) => -1.92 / 1.83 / 2.31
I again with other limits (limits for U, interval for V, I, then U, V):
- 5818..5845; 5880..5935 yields 27.5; 5.8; 4.72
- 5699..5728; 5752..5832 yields 28.5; 5.1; 5.55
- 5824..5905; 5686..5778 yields 27.5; 5.1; 5.37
